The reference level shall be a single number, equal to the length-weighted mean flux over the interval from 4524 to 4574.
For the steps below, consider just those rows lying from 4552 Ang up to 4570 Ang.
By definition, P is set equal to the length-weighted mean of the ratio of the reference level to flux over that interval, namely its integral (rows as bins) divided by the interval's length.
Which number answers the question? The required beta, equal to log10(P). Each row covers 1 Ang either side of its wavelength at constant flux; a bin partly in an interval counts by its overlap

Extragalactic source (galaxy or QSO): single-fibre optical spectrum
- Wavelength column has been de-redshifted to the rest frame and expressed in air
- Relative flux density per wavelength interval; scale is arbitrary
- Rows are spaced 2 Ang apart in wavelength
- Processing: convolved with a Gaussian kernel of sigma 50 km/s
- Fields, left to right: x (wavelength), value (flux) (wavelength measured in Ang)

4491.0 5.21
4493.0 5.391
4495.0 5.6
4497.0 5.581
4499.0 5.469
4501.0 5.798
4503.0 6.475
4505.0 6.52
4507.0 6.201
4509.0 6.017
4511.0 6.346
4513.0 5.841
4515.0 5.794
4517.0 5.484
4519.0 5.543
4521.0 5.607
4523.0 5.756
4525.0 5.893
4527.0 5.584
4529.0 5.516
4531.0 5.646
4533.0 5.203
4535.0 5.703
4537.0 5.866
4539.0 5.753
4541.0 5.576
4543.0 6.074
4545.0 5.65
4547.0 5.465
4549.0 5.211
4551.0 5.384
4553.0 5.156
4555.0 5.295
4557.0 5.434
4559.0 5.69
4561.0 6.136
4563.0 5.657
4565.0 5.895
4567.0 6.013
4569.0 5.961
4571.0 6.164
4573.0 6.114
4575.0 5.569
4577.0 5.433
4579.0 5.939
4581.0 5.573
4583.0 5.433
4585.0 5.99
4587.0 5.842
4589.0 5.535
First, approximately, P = 1.00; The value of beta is 0.001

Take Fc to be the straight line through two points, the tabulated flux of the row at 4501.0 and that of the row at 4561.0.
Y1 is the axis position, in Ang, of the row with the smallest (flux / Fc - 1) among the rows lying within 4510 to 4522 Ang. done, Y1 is 4517.0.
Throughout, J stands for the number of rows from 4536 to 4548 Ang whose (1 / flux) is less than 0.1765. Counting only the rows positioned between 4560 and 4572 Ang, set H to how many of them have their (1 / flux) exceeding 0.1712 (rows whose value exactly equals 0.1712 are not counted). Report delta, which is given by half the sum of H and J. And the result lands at 2.0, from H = 1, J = 3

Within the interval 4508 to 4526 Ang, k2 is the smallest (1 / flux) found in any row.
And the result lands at 0.158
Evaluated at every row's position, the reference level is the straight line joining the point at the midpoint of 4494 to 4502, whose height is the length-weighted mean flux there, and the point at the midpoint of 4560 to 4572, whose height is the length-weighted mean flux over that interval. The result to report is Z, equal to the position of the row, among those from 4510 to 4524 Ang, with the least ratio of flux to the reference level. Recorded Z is 4517.0 Ang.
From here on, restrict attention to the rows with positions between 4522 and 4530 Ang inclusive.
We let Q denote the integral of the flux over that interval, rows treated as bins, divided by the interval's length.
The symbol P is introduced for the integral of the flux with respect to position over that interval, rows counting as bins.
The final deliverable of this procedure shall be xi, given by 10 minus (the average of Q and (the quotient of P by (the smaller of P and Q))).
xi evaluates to 3.16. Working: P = 45.5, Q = 5.69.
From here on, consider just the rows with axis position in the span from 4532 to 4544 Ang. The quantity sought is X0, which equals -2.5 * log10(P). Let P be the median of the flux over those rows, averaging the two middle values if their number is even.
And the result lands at -1.90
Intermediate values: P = 5.73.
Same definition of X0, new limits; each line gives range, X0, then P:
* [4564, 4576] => -1.94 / 5.99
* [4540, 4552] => -1.85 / 5.52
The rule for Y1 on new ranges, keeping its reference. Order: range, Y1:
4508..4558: 4553.0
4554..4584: 4555.0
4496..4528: 4517.0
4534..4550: 4549.0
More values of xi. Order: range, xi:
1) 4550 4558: 3.34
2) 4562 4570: 3.06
